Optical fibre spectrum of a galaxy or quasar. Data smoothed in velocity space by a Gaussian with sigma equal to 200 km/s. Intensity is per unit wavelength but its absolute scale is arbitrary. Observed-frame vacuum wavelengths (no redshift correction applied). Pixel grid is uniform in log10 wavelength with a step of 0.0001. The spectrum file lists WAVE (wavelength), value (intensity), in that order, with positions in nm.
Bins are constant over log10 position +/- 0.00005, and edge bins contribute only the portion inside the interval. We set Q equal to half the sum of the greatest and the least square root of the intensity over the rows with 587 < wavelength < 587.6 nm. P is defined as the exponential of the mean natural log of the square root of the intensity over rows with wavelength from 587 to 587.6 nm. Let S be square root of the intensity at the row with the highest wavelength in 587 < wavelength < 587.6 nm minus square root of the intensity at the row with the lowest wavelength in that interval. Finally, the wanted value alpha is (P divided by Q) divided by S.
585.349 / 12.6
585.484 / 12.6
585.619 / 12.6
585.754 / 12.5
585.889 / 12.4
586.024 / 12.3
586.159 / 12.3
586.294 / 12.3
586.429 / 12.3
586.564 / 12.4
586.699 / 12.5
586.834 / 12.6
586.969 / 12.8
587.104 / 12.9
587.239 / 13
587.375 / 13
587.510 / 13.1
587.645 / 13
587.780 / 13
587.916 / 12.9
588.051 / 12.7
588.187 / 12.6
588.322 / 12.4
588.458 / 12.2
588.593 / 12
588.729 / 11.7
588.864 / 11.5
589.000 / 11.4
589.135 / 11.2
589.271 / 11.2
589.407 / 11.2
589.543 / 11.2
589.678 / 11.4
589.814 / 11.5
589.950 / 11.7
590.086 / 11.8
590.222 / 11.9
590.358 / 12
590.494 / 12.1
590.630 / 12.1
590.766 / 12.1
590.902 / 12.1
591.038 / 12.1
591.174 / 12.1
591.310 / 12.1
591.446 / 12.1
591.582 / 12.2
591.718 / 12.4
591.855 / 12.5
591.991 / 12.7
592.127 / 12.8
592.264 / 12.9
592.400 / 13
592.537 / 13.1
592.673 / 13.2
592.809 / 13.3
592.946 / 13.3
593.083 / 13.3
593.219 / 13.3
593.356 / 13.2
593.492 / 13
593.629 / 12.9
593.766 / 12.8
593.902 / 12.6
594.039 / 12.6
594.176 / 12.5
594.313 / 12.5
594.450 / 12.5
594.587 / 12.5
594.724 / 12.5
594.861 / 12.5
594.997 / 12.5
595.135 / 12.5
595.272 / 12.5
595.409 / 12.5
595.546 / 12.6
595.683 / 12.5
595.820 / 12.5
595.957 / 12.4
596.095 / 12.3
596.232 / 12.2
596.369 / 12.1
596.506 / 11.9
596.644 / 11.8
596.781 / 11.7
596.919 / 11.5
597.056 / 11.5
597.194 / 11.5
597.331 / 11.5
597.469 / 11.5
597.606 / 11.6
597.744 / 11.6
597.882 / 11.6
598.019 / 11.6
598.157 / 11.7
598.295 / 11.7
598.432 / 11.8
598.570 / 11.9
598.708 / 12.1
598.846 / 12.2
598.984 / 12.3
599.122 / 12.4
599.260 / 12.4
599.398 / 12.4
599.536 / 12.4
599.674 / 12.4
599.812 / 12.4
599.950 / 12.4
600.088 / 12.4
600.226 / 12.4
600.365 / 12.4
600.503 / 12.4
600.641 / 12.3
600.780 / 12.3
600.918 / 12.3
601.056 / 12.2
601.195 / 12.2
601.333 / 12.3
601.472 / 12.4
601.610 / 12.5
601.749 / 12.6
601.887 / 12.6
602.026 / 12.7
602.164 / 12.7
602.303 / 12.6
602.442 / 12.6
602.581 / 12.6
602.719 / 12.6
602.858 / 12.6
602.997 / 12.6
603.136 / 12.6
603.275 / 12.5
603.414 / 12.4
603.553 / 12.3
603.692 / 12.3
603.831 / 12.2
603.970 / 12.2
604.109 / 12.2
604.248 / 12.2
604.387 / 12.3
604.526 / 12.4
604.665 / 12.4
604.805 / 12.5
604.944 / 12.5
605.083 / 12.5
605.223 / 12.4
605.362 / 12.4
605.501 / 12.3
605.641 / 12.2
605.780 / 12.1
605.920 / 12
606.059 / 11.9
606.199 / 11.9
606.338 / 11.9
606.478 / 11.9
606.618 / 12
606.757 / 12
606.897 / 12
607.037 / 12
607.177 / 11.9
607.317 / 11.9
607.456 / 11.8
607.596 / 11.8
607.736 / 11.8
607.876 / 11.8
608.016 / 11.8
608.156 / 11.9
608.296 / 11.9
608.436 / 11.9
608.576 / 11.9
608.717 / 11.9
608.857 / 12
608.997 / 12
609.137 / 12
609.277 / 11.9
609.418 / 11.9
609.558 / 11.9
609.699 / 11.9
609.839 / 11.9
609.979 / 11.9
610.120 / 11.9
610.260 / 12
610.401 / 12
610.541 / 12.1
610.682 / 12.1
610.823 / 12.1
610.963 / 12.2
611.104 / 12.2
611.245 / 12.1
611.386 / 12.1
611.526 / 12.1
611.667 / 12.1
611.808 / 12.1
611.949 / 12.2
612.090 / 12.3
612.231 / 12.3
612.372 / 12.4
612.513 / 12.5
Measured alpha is 36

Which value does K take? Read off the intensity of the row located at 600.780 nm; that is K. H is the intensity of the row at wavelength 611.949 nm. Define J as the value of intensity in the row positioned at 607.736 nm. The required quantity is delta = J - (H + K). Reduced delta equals -12.7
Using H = 12.2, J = 11.8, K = 12.3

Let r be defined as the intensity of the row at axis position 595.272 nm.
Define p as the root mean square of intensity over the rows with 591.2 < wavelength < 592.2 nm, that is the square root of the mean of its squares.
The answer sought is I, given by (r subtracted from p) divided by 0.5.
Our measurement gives -0.19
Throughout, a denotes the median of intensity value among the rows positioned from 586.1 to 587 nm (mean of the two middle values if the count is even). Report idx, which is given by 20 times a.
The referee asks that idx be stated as 248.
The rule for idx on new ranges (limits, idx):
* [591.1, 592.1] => 244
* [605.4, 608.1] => 238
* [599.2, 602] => 248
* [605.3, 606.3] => 242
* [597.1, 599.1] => 233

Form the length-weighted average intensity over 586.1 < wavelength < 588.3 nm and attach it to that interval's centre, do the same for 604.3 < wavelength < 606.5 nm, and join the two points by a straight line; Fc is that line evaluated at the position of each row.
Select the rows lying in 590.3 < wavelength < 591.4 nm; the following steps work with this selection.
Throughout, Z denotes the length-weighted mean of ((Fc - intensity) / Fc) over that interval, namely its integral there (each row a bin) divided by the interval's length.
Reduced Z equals 0.04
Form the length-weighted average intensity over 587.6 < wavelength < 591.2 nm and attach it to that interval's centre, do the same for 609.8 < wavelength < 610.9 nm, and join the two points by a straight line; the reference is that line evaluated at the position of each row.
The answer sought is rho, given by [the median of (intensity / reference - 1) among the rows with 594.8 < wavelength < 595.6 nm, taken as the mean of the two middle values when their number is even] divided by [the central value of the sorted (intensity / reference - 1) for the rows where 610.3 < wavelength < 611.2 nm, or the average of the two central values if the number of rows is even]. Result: 5.8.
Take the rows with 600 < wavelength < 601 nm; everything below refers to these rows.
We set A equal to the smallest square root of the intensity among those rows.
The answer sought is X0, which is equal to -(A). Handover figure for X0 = -3.51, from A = 3.51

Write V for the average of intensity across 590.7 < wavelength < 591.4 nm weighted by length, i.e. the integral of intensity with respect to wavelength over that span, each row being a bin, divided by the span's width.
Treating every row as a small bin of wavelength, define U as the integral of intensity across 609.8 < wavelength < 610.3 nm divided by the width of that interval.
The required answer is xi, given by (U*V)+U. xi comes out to 156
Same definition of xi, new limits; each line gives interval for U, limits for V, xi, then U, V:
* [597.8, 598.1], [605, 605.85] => 155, 11.6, 12.3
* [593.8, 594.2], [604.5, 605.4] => 169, 12.6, 12.4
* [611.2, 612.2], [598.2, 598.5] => 155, 12.2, 11.8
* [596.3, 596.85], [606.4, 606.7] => 154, 11.9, 12.0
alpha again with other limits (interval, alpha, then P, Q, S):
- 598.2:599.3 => 10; 3.48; 3.47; 0.10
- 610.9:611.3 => -70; 3.49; 3.49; -0.01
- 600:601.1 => -35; 3.51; 3.51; -0.03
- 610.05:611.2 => 23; 3.47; 3.47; 0.04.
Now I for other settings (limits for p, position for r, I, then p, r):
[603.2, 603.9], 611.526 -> 0.48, 12.3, 12.1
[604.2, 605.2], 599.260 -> 0.00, 12.4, 12.4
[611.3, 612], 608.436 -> 0.44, 12.1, 11.9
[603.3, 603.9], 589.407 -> 2.20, 12.3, 11.2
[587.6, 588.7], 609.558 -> 1.41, 12.6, 11.9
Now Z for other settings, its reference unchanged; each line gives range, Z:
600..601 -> 0.00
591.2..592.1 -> 0.02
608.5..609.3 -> 0.02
